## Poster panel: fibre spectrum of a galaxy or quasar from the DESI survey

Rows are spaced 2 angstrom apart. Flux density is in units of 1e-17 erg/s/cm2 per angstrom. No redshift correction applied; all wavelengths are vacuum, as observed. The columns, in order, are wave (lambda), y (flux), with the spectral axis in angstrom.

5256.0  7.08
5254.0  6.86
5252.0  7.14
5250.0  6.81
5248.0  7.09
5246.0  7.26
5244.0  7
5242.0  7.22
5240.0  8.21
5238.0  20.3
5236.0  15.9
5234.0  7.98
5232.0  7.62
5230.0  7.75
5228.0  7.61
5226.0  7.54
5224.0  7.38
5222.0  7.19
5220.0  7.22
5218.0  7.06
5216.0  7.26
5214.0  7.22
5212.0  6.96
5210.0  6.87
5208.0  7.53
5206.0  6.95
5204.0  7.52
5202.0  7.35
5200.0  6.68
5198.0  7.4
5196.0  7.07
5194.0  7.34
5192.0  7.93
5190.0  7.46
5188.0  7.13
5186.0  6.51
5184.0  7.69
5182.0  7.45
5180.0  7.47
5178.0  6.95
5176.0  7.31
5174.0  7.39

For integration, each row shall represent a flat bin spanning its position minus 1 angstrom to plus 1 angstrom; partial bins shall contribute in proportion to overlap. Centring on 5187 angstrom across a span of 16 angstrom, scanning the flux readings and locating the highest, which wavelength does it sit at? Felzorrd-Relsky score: 5192.0 angstrom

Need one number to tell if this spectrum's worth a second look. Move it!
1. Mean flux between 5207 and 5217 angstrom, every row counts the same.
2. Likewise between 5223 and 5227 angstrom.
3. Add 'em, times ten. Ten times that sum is 146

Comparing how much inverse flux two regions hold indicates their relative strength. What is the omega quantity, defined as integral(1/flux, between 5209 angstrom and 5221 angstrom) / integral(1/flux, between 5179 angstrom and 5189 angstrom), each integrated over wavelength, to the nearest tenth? 1.2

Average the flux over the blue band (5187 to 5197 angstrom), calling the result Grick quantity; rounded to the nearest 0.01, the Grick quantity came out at 7.39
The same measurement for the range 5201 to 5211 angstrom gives 7.24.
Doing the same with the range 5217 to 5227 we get 7.28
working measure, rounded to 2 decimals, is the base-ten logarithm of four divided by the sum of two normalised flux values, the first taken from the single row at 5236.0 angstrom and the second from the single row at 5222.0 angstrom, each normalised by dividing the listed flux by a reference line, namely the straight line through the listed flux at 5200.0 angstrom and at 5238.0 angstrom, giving 0.49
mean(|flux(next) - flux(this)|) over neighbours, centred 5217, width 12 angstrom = 0.14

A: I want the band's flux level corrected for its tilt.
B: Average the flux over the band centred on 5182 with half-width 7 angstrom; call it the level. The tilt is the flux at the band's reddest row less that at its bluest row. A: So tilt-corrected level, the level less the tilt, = 7.4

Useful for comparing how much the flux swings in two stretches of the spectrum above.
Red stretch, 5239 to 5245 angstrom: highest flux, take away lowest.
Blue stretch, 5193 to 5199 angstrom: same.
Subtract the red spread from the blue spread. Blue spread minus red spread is -0.88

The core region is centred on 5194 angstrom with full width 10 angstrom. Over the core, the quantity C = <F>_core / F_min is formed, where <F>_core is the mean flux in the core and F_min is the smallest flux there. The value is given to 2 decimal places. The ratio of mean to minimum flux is 1.05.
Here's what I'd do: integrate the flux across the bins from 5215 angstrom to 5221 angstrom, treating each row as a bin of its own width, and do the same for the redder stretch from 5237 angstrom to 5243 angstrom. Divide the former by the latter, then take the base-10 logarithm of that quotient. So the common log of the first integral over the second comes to -0.22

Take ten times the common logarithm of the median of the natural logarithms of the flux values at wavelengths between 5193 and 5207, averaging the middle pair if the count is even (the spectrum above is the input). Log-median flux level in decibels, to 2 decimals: 3.00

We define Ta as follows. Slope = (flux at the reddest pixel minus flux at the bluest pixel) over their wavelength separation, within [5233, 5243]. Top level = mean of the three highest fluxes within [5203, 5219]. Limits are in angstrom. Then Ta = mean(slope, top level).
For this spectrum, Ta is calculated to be 3.67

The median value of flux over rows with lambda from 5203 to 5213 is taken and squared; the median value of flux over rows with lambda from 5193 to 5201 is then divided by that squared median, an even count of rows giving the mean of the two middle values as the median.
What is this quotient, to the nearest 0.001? 0.149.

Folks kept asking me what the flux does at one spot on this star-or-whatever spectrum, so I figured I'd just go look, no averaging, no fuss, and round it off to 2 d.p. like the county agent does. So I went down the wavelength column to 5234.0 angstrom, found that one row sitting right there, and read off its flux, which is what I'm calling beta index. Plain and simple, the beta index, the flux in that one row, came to 7.98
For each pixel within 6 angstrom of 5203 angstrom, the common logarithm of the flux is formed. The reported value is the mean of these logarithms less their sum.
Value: -4.3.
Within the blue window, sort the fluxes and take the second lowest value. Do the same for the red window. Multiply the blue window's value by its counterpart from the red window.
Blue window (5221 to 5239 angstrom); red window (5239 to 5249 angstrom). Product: 52.3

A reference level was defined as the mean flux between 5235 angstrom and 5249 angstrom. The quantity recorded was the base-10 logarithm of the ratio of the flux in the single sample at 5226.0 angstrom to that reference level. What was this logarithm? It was -0.141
